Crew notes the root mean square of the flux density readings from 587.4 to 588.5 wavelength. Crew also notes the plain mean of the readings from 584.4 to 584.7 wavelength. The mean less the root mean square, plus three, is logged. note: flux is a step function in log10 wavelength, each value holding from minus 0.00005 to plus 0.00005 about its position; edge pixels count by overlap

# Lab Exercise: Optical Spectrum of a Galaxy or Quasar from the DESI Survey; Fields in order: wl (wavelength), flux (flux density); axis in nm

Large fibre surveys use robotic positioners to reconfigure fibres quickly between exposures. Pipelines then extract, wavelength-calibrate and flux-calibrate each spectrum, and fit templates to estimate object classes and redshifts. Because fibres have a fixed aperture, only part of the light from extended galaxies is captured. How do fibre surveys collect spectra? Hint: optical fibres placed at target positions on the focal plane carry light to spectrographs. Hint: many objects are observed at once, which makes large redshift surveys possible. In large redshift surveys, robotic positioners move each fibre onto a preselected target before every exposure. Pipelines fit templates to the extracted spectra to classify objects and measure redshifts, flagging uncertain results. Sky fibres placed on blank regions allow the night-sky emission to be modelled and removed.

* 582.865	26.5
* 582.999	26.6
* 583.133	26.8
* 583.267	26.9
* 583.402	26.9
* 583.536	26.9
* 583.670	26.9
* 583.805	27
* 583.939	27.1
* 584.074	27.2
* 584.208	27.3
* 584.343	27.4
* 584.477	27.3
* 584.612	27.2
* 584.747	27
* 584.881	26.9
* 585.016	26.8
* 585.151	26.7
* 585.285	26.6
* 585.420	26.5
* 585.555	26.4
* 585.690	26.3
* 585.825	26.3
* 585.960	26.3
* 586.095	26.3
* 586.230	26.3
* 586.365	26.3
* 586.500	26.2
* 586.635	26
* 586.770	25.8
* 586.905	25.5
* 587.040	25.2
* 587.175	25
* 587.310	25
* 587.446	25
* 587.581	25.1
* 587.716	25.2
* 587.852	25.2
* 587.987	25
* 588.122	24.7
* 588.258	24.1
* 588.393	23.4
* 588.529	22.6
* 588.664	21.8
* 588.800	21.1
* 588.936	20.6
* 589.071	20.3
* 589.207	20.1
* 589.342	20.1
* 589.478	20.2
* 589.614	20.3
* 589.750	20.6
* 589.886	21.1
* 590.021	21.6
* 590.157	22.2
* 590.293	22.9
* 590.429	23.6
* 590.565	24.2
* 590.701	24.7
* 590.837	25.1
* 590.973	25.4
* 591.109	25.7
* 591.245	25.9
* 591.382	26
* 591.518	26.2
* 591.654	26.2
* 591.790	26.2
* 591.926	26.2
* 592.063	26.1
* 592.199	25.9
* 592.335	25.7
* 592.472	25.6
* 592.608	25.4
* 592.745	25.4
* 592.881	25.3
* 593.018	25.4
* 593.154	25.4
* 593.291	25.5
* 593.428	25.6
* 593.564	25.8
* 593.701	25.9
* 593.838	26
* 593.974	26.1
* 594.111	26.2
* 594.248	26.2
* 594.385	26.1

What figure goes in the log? 5.5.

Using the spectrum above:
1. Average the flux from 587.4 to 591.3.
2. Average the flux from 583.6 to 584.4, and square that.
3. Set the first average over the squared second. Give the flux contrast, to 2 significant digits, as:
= 0.031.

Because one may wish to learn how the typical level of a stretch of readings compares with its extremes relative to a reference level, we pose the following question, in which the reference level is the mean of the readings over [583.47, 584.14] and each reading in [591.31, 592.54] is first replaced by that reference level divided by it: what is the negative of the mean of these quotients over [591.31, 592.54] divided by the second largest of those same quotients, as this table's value -0.988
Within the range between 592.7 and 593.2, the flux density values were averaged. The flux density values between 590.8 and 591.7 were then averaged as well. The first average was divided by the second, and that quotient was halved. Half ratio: 0.492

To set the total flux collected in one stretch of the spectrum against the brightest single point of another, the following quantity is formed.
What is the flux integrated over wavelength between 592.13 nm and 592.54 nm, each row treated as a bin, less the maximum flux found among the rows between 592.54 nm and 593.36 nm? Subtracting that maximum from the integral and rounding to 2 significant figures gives -15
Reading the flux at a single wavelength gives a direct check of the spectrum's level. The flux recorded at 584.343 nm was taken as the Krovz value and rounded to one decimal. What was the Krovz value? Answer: 27.4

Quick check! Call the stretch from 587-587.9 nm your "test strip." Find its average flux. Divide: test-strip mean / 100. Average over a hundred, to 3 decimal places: 0.251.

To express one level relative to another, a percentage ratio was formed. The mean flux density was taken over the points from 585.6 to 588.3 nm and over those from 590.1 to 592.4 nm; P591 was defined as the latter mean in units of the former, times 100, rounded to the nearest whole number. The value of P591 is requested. 99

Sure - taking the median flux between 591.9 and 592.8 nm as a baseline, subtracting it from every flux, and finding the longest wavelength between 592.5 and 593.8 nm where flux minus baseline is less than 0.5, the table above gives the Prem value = 593.701 nm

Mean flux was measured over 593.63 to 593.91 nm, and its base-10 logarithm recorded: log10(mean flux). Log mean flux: 1.41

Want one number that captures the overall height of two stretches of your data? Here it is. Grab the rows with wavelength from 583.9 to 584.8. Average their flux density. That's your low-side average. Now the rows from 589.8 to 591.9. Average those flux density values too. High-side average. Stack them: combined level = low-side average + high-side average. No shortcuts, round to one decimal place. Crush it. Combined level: 51.7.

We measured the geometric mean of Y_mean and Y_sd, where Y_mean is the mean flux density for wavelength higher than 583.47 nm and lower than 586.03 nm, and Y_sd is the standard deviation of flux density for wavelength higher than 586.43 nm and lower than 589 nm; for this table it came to 7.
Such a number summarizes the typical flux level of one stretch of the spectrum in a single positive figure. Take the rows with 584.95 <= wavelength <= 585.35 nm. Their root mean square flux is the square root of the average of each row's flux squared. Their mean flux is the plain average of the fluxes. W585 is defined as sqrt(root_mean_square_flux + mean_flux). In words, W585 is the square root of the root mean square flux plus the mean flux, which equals 7.31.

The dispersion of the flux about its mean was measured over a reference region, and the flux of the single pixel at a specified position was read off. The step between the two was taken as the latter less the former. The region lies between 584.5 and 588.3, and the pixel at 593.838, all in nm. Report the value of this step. 25.2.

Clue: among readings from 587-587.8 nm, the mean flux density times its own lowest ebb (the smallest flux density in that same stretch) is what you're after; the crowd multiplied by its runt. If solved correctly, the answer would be 627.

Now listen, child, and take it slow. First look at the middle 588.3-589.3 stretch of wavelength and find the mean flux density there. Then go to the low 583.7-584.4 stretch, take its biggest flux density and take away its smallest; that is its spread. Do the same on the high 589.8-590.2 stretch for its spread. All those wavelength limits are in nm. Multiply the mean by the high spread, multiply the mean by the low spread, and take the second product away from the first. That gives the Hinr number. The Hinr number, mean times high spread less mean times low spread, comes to 15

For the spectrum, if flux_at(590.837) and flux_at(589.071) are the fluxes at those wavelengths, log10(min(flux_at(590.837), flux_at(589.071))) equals 1.31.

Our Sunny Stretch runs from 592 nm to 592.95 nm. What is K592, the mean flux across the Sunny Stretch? 25.6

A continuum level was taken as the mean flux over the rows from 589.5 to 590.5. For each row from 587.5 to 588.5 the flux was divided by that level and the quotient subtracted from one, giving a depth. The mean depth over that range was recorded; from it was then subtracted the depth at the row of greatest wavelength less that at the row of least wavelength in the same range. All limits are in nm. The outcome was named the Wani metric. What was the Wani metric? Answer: -0.212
